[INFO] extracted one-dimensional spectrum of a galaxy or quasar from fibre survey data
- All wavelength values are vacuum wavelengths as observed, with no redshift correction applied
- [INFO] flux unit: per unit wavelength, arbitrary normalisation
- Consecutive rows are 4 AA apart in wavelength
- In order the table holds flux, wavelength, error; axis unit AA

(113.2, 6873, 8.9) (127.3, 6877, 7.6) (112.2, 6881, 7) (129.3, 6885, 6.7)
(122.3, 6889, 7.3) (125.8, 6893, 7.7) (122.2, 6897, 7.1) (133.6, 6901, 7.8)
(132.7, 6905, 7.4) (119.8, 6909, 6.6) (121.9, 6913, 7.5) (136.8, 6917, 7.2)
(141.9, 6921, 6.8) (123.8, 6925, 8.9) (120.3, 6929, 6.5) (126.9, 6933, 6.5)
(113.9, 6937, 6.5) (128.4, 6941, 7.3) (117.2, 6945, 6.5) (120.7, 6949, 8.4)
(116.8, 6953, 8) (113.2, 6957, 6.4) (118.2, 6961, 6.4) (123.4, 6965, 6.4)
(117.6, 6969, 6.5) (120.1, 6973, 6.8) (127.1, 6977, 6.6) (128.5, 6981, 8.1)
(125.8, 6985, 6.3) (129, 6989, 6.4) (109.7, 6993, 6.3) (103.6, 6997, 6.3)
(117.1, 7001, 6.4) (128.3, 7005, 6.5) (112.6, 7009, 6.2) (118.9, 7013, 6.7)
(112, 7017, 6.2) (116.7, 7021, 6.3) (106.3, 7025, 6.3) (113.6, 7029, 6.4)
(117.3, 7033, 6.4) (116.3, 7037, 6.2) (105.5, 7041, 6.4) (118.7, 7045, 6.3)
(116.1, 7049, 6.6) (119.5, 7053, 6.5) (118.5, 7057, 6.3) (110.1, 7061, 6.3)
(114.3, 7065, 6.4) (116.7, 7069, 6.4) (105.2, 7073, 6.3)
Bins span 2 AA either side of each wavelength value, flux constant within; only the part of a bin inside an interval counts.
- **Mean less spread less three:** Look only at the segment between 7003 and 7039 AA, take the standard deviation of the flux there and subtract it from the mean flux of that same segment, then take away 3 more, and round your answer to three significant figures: 107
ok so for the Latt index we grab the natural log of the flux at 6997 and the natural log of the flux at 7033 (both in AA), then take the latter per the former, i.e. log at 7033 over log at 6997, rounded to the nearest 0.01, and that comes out 1.03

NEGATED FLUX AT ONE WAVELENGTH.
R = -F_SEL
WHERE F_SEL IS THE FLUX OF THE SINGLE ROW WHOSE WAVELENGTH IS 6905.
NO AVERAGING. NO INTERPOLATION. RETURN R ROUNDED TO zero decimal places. -133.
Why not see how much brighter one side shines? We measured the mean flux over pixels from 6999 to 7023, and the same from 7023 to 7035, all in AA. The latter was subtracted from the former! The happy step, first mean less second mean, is 5.2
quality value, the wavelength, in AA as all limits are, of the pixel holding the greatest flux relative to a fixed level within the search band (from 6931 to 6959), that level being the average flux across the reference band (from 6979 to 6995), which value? 6941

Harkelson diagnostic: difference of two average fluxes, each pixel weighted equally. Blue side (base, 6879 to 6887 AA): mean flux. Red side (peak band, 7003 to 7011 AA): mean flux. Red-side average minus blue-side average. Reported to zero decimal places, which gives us 0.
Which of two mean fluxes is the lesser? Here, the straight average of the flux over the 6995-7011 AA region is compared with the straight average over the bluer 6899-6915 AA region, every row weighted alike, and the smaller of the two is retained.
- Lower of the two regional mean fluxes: 115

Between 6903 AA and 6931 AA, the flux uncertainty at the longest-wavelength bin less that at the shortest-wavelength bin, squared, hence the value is 0.81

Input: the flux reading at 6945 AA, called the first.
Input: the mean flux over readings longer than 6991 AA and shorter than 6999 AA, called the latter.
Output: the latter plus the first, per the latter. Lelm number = 2.10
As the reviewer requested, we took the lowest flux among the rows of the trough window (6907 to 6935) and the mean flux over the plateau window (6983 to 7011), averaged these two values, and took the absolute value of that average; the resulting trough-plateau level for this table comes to 118.9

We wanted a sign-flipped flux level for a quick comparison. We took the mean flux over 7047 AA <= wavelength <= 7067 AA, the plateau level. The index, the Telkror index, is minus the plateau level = -116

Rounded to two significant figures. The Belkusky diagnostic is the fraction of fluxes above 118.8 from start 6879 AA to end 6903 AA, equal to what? 0.83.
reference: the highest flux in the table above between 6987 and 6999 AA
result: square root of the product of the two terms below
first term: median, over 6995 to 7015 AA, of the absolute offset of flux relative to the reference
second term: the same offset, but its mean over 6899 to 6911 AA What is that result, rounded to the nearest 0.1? 8.3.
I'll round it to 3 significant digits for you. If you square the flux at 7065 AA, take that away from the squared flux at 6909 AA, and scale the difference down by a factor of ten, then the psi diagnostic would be 129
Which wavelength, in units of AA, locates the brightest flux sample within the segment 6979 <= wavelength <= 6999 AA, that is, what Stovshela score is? 6989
